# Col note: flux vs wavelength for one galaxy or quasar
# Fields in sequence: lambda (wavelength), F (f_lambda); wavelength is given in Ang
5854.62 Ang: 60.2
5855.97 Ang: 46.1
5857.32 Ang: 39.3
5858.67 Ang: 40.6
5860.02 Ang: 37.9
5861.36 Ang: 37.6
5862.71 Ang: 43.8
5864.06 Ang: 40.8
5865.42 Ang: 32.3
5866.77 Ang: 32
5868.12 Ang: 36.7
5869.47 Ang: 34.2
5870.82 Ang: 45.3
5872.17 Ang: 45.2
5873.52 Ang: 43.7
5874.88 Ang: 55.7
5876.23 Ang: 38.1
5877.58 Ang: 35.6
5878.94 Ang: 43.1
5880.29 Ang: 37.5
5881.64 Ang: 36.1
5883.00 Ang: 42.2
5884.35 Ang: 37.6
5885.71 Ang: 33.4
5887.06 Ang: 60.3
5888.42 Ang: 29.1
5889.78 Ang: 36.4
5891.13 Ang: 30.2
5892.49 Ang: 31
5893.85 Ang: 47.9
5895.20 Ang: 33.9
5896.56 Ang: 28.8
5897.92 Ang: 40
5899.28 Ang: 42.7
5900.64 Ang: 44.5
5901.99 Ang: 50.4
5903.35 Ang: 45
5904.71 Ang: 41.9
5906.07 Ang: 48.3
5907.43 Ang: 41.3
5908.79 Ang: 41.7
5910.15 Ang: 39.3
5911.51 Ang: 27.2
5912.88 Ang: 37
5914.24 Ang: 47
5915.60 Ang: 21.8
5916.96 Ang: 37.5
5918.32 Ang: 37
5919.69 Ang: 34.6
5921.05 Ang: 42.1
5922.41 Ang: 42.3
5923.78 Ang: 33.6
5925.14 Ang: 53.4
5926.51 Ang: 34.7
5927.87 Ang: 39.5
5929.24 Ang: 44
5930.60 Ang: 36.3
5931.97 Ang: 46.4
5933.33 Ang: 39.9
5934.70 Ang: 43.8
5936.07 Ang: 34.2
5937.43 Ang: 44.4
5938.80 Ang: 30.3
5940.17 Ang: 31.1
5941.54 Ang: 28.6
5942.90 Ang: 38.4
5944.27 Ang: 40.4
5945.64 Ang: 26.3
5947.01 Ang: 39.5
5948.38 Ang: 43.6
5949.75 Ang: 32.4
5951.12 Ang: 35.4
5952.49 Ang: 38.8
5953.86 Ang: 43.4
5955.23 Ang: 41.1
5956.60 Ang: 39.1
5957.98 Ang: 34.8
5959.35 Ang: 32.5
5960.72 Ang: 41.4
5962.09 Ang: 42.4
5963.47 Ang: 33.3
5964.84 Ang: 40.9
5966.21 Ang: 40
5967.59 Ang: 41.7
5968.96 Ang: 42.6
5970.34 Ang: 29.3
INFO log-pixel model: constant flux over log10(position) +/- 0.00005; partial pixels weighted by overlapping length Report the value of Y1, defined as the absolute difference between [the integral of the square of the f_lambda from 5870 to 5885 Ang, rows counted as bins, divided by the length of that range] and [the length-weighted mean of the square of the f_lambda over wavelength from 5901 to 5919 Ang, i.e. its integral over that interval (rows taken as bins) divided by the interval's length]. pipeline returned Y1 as 138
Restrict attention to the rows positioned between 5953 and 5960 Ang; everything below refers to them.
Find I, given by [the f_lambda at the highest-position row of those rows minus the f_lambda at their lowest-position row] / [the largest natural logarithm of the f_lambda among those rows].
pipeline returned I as -2.9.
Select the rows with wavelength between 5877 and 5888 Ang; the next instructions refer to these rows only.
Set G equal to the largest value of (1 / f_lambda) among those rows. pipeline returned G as 0.030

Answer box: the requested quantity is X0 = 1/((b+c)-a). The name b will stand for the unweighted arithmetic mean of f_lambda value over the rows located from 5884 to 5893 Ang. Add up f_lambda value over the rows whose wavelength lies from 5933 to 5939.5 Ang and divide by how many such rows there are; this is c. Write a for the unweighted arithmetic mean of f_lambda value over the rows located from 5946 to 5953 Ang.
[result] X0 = 0.0267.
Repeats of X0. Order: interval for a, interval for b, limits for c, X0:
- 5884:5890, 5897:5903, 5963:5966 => 0.0237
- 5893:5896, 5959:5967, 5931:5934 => 0.0246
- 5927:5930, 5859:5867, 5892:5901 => 0.0294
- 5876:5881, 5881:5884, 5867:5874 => 0.0240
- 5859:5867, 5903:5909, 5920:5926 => 0.0204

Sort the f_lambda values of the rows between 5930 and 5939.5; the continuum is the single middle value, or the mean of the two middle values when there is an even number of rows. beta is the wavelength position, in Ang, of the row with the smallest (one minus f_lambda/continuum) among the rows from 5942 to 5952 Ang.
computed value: 5948.38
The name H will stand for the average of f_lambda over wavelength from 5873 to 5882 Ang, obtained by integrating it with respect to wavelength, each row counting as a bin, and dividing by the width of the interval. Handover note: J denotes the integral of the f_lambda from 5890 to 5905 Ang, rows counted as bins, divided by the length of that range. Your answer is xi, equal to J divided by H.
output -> 0.95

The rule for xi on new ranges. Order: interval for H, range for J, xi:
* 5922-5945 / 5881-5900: 0.97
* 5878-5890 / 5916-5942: 0.97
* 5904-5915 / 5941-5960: 0.91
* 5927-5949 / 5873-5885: 1.08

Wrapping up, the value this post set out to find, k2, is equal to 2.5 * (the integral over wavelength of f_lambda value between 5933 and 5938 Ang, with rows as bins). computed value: 507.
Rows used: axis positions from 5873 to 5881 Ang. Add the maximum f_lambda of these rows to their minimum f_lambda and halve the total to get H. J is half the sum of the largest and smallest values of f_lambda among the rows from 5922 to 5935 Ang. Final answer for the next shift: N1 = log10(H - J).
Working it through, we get 0.3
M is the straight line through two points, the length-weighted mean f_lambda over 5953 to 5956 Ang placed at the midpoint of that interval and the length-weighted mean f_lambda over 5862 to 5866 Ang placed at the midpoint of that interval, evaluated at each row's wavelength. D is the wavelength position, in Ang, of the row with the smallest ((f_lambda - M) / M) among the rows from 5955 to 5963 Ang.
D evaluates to 5959.35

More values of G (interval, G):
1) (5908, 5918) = 0.046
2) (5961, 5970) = 0.030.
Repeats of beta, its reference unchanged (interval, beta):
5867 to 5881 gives 5874.88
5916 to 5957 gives 5925.14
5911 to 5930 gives 5925.14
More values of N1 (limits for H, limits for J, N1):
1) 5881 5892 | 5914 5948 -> 0.9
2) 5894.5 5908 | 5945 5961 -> 0.7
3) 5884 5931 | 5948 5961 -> 0.5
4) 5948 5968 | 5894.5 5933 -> -0.4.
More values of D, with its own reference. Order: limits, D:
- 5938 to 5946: 5945.64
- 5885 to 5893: 5888.42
